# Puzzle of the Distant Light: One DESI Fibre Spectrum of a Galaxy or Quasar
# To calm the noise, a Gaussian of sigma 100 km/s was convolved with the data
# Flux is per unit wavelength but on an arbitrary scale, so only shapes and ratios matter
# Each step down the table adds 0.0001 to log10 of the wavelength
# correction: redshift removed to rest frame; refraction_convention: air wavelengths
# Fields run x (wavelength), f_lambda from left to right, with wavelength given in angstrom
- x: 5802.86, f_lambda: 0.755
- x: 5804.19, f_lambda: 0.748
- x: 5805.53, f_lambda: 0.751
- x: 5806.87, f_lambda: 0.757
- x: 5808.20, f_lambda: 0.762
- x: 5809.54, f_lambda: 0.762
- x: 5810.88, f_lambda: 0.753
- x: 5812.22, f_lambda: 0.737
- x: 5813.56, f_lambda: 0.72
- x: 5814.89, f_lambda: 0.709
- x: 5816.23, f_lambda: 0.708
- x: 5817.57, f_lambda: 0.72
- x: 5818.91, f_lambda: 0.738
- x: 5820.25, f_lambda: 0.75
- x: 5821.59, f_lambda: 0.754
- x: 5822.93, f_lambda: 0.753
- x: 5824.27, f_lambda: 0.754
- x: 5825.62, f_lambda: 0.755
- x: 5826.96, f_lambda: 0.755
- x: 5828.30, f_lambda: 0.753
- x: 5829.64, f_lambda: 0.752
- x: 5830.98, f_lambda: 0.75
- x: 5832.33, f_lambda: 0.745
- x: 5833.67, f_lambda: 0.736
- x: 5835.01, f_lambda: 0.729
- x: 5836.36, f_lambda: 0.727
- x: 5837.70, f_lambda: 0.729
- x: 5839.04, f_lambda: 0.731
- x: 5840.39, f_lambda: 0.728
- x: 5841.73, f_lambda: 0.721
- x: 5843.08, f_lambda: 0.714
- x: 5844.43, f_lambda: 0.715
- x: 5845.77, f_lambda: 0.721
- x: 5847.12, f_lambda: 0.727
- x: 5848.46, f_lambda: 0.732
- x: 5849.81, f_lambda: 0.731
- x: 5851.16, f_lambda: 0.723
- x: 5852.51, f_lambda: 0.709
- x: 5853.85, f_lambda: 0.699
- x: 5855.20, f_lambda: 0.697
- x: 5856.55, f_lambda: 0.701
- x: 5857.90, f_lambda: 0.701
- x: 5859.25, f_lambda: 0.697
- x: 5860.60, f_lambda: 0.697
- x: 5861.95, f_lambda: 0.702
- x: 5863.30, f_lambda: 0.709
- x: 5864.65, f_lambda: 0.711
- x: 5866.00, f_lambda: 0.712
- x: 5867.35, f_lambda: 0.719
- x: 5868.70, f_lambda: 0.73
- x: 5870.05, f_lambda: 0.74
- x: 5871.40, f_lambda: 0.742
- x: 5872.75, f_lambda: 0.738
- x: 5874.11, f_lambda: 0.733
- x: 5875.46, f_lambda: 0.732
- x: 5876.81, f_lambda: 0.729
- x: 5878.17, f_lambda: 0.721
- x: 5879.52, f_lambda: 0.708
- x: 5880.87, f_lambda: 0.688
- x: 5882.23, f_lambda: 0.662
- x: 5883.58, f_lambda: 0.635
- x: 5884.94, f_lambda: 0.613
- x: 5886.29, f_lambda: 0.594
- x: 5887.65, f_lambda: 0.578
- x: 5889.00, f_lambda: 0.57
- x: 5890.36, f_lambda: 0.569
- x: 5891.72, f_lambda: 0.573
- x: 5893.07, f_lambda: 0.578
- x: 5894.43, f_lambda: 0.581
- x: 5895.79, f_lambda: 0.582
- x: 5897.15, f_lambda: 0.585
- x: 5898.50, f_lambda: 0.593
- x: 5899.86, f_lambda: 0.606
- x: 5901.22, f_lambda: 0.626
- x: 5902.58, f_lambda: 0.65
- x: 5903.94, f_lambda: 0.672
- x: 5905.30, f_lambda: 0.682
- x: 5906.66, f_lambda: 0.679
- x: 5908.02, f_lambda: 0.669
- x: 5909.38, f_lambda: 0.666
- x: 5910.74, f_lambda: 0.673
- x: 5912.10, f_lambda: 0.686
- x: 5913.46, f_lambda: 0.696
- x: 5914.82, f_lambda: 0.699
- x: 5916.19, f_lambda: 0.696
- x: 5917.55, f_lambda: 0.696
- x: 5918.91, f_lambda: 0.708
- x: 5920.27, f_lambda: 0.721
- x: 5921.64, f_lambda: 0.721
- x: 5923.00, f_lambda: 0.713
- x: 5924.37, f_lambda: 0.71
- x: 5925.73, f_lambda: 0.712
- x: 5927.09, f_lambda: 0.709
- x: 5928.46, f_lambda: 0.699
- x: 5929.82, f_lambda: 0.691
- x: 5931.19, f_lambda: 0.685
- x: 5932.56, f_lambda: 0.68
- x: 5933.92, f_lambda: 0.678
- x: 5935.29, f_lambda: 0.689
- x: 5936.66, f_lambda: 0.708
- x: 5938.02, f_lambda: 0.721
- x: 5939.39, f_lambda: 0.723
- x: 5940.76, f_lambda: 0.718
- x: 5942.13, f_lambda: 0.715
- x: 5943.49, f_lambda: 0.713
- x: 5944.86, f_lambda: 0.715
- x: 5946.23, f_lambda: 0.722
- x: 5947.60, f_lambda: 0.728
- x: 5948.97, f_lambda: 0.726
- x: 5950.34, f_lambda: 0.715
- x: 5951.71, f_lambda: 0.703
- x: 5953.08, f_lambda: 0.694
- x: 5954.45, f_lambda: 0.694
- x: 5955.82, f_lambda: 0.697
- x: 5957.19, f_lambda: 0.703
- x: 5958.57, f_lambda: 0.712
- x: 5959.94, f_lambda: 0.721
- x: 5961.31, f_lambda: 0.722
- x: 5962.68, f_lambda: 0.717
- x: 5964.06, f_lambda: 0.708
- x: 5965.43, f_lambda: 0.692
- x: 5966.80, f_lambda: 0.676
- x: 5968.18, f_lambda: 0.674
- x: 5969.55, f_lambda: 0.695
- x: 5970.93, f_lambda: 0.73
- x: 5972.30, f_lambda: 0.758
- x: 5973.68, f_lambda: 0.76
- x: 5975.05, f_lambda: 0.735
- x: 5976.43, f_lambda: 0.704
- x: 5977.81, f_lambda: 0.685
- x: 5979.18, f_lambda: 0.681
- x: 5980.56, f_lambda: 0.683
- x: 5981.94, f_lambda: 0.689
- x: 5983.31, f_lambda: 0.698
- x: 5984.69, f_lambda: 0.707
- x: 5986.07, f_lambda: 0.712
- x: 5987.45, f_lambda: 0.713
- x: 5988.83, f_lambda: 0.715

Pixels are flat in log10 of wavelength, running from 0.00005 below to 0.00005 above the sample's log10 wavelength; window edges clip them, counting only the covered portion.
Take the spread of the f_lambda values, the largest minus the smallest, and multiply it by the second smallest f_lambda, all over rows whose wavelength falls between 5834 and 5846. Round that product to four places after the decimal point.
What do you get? 0.0122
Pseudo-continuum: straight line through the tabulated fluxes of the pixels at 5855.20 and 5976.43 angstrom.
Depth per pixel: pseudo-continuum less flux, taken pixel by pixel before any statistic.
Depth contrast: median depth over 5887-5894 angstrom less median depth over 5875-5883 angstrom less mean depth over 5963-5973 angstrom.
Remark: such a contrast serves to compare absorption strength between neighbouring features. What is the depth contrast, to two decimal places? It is 0.14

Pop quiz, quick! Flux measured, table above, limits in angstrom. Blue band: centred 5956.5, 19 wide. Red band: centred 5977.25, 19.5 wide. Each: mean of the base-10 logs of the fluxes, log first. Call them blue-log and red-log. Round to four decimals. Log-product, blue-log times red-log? 0.0224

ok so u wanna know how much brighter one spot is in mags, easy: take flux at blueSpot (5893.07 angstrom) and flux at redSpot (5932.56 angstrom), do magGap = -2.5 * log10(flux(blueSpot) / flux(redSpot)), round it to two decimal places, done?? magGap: 0.18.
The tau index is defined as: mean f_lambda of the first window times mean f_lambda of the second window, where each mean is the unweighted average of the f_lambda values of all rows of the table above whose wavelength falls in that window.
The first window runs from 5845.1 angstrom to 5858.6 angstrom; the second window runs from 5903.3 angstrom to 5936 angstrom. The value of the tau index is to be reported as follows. 0.495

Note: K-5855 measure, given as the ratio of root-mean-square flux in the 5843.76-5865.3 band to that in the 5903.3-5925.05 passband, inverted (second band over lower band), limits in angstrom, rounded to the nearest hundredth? 0.98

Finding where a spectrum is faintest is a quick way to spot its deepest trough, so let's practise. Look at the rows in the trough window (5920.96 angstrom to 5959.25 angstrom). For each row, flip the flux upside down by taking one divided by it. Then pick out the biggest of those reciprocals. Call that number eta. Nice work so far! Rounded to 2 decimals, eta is 1.47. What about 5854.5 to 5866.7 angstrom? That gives 1.43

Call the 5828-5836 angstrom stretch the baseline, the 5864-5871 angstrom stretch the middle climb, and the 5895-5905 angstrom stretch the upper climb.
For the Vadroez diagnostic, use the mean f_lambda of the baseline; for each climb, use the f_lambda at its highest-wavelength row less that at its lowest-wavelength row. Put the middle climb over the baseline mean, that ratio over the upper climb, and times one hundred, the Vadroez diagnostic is 43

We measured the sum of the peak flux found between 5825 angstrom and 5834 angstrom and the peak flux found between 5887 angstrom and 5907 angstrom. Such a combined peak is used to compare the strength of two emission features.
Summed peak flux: 1.44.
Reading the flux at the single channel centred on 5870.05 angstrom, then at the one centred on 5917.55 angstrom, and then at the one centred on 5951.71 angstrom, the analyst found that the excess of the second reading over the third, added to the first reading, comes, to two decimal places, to 0.73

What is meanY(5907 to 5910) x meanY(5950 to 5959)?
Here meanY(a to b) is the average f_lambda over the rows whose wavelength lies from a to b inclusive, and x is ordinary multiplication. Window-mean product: 0.47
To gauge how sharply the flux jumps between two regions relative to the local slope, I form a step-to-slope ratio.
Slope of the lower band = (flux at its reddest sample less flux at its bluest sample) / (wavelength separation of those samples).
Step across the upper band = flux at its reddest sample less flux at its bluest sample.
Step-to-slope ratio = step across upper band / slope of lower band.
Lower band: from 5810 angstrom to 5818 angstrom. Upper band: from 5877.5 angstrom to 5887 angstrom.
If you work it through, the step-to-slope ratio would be 26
